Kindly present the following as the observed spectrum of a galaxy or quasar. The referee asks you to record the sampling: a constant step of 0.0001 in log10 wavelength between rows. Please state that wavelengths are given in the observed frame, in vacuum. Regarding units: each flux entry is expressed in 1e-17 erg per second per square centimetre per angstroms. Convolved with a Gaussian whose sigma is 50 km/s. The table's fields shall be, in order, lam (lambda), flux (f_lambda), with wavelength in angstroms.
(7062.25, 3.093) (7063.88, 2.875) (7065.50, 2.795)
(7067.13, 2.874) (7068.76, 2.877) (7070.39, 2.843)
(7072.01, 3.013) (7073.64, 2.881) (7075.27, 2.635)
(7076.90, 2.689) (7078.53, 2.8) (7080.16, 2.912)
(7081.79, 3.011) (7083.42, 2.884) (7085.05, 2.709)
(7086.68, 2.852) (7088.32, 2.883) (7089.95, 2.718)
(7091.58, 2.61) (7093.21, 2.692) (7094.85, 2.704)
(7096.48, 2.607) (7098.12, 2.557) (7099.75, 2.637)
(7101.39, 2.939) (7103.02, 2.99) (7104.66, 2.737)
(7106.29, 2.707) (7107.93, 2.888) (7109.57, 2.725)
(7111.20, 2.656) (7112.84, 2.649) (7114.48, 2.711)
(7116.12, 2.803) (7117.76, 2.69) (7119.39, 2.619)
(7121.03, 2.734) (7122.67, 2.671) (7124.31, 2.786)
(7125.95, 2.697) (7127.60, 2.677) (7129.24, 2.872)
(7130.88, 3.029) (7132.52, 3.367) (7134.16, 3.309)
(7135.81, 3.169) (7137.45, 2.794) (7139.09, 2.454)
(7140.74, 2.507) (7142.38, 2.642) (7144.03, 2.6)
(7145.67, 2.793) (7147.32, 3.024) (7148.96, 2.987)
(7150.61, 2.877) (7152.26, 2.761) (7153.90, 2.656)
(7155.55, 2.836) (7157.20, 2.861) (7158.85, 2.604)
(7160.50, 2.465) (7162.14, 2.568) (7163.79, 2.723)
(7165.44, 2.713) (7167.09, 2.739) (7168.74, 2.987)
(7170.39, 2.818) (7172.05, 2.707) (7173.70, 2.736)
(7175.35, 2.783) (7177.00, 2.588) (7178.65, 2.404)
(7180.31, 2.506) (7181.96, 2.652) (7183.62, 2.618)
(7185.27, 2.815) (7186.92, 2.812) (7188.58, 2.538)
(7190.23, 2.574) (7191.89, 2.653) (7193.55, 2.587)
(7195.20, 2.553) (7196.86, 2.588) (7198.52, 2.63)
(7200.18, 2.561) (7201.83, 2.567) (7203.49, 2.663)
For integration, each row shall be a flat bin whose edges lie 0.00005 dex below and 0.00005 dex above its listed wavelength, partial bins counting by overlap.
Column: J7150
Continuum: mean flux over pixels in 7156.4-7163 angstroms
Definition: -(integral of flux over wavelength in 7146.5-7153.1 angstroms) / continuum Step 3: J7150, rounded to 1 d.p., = -7.3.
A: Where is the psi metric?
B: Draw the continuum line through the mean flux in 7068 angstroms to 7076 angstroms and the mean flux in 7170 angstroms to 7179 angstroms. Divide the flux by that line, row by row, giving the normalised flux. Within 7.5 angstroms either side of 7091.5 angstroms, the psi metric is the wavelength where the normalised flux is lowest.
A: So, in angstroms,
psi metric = 7098.12 angstroms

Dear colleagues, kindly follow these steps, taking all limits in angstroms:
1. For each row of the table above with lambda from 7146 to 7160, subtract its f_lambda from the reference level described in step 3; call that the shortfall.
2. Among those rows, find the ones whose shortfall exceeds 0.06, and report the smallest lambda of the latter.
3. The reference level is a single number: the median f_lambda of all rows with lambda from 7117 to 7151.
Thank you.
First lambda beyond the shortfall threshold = 7153.90 angstroms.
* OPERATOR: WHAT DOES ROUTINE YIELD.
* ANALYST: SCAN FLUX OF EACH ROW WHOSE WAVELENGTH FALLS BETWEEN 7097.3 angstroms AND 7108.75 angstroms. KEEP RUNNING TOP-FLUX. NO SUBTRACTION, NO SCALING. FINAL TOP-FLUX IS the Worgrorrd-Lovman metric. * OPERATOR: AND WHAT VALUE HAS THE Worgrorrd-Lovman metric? 2.99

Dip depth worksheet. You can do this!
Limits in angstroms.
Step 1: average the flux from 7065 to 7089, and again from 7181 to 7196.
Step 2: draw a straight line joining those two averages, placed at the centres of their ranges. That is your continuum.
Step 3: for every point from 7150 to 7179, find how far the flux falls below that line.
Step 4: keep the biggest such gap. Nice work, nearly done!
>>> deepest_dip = 0.26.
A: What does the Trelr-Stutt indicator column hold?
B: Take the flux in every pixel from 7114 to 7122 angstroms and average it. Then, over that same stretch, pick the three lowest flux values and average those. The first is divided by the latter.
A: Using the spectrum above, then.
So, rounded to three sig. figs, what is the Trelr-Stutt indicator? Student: 1.01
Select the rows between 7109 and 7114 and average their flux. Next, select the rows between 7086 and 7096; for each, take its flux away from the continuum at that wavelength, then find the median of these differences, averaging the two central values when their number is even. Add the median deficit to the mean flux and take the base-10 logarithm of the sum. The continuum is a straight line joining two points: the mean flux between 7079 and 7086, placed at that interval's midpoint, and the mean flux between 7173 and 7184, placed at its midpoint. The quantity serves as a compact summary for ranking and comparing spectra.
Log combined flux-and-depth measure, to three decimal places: 0.450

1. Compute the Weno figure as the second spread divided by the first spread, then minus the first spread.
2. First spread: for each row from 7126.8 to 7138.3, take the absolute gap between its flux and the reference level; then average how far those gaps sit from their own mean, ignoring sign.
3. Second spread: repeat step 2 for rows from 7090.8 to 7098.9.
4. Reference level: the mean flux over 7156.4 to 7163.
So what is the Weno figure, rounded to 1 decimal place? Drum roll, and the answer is -0.1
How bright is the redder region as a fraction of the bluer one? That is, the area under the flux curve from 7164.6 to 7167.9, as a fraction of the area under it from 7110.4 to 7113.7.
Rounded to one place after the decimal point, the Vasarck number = 1.0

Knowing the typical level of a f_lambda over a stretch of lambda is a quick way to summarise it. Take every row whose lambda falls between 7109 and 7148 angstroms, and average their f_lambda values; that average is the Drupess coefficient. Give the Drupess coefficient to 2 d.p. 2.79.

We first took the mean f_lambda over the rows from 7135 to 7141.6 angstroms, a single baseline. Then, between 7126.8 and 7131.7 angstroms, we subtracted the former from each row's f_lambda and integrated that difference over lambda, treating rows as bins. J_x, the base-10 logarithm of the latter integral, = -0.20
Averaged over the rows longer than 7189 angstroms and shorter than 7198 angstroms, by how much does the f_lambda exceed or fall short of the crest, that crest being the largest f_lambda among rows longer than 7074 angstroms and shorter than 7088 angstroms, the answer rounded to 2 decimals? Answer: -0.42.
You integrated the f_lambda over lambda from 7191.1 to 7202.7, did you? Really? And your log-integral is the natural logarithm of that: 3.40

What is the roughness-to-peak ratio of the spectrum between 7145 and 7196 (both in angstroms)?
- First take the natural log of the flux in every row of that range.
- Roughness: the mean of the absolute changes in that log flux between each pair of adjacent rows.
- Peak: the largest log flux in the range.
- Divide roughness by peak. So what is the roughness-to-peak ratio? 0.0384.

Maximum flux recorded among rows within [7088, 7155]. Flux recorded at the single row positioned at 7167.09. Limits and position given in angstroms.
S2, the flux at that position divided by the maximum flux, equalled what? 0.81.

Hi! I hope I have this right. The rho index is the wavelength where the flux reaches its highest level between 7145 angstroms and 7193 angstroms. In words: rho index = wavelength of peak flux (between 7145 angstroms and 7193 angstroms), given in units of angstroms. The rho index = 7147.32 angstroms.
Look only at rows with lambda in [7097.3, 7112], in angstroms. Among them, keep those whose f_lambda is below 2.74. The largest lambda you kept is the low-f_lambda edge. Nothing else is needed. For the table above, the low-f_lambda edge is 7111.20 angstroms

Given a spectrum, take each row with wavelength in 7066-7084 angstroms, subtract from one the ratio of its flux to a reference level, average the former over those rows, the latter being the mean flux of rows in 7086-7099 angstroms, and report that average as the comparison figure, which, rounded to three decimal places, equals -0.057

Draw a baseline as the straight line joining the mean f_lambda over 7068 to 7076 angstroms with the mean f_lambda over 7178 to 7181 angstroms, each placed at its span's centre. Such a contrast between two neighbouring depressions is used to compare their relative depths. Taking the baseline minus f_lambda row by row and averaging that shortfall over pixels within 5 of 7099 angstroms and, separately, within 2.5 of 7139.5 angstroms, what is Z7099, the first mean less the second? -0.01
